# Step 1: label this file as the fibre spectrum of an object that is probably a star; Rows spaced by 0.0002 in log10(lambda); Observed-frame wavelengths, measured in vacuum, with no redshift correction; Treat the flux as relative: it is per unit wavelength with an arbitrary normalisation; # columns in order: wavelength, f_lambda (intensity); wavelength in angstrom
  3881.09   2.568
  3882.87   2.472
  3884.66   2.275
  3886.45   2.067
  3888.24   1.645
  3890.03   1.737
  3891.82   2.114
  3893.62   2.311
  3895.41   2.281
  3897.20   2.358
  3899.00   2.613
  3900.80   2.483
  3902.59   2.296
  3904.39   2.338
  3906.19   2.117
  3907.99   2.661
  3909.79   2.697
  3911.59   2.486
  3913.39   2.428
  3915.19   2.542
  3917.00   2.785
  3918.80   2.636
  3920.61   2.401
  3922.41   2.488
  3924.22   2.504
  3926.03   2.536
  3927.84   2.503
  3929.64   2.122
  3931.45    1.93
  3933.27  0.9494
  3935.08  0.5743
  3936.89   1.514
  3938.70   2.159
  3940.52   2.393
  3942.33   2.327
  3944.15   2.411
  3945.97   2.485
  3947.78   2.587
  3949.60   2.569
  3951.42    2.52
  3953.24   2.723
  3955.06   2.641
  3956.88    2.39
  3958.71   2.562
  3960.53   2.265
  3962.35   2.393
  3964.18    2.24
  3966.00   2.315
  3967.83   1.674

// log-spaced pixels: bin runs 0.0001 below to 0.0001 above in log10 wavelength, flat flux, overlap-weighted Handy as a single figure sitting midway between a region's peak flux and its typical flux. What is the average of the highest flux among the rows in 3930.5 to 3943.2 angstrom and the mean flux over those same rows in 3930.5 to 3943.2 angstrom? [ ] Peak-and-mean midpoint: 2.04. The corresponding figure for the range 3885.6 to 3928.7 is 2.58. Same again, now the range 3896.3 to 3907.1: 2.49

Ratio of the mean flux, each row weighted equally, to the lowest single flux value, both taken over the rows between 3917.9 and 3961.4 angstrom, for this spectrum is 3.93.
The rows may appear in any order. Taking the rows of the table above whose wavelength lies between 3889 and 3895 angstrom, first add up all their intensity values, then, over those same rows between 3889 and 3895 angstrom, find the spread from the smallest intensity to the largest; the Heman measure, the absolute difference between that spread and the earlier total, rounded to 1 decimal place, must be 5.6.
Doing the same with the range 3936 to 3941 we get 5.2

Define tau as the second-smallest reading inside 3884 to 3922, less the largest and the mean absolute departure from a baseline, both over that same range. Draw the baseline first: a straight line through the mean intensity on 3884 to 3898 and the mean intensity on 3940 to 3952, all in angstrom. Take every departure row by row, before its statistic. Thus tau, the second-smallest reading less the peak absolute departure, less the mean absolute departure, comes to 1.0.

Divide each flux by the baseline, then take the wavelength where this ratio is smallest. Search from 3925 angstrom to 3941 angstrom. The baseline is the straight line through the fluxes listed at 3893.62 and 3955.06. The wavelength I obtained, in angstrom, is 3935.08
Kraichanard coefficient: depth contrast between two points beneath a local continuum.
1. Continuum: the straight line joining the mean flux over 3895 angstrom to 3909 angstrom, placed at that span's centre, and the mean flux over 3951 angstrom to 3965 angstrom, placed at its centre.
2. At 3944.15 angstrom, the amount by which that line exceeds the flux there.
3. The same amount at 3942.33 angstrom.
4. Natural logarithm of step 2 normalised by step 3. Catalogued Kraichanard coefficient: -1.1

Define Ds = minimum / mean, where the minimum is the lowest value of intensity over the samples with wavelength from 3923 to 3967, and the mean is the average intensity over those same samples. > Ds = 0.26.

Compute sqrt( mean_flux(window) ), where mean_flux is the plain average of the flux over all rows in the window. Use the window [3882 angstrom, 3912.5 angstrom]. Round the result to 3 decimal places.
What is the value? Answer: 1.514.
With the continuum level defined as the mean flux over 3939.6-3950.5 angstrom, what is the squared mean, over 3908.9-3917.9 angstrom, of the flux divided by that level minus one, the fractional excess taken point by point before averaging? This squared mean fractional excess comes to 0.0026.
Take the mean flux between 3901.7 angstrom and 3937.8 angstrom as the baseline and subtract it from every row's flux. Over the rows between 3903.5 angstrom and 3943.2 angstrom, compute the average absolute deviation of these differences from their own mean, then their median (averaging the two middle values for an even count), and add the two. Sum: 0.6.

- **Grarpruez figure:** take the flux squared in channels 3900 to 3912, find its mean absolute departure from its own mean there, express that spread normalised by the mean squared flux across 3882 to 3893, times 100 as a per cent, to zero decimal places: 18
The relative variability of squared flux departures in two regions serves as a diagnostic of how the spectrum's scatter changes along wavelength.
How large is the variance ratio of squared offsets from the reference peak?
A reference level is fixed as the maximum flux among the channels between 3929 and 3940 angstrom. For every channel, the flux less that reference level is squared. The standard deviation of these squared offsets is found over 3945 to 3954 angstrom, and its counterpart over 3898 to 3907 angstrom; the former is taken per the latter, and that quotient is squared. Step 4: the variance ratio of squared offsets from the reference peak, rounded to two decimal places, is 0.95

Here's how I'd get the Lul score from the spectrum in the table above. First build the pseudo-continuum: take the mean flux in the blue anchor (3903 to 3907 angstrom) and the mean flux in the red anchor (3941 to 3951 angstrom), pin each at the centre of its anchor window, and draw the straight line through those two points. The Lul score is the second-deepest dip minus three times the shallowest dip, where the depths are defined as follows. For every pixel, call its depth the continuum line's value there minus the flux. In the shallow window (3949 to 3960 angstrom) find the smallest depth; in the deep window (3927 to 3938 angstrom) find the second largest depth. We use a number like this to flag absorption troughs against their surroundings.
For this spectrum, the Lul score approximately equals 2.1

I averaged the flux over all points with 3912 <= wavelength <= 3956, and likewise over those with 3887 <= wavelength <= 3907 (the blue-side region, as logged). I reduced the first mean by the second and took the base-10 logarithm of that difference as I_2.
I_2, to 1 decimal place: -1.1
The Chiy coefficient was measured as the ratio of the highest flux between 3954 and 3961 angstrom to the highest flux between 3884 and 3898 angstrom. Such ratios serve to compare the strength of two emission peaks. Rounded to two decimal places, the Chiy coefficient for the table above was 1.12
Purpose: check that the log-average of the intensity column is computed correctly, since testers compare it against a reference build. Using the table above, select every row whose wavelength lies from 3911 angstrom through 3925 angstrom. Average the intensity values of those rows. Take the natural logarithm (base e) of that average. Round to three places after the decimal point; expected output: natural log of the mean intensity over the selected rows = 0.930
